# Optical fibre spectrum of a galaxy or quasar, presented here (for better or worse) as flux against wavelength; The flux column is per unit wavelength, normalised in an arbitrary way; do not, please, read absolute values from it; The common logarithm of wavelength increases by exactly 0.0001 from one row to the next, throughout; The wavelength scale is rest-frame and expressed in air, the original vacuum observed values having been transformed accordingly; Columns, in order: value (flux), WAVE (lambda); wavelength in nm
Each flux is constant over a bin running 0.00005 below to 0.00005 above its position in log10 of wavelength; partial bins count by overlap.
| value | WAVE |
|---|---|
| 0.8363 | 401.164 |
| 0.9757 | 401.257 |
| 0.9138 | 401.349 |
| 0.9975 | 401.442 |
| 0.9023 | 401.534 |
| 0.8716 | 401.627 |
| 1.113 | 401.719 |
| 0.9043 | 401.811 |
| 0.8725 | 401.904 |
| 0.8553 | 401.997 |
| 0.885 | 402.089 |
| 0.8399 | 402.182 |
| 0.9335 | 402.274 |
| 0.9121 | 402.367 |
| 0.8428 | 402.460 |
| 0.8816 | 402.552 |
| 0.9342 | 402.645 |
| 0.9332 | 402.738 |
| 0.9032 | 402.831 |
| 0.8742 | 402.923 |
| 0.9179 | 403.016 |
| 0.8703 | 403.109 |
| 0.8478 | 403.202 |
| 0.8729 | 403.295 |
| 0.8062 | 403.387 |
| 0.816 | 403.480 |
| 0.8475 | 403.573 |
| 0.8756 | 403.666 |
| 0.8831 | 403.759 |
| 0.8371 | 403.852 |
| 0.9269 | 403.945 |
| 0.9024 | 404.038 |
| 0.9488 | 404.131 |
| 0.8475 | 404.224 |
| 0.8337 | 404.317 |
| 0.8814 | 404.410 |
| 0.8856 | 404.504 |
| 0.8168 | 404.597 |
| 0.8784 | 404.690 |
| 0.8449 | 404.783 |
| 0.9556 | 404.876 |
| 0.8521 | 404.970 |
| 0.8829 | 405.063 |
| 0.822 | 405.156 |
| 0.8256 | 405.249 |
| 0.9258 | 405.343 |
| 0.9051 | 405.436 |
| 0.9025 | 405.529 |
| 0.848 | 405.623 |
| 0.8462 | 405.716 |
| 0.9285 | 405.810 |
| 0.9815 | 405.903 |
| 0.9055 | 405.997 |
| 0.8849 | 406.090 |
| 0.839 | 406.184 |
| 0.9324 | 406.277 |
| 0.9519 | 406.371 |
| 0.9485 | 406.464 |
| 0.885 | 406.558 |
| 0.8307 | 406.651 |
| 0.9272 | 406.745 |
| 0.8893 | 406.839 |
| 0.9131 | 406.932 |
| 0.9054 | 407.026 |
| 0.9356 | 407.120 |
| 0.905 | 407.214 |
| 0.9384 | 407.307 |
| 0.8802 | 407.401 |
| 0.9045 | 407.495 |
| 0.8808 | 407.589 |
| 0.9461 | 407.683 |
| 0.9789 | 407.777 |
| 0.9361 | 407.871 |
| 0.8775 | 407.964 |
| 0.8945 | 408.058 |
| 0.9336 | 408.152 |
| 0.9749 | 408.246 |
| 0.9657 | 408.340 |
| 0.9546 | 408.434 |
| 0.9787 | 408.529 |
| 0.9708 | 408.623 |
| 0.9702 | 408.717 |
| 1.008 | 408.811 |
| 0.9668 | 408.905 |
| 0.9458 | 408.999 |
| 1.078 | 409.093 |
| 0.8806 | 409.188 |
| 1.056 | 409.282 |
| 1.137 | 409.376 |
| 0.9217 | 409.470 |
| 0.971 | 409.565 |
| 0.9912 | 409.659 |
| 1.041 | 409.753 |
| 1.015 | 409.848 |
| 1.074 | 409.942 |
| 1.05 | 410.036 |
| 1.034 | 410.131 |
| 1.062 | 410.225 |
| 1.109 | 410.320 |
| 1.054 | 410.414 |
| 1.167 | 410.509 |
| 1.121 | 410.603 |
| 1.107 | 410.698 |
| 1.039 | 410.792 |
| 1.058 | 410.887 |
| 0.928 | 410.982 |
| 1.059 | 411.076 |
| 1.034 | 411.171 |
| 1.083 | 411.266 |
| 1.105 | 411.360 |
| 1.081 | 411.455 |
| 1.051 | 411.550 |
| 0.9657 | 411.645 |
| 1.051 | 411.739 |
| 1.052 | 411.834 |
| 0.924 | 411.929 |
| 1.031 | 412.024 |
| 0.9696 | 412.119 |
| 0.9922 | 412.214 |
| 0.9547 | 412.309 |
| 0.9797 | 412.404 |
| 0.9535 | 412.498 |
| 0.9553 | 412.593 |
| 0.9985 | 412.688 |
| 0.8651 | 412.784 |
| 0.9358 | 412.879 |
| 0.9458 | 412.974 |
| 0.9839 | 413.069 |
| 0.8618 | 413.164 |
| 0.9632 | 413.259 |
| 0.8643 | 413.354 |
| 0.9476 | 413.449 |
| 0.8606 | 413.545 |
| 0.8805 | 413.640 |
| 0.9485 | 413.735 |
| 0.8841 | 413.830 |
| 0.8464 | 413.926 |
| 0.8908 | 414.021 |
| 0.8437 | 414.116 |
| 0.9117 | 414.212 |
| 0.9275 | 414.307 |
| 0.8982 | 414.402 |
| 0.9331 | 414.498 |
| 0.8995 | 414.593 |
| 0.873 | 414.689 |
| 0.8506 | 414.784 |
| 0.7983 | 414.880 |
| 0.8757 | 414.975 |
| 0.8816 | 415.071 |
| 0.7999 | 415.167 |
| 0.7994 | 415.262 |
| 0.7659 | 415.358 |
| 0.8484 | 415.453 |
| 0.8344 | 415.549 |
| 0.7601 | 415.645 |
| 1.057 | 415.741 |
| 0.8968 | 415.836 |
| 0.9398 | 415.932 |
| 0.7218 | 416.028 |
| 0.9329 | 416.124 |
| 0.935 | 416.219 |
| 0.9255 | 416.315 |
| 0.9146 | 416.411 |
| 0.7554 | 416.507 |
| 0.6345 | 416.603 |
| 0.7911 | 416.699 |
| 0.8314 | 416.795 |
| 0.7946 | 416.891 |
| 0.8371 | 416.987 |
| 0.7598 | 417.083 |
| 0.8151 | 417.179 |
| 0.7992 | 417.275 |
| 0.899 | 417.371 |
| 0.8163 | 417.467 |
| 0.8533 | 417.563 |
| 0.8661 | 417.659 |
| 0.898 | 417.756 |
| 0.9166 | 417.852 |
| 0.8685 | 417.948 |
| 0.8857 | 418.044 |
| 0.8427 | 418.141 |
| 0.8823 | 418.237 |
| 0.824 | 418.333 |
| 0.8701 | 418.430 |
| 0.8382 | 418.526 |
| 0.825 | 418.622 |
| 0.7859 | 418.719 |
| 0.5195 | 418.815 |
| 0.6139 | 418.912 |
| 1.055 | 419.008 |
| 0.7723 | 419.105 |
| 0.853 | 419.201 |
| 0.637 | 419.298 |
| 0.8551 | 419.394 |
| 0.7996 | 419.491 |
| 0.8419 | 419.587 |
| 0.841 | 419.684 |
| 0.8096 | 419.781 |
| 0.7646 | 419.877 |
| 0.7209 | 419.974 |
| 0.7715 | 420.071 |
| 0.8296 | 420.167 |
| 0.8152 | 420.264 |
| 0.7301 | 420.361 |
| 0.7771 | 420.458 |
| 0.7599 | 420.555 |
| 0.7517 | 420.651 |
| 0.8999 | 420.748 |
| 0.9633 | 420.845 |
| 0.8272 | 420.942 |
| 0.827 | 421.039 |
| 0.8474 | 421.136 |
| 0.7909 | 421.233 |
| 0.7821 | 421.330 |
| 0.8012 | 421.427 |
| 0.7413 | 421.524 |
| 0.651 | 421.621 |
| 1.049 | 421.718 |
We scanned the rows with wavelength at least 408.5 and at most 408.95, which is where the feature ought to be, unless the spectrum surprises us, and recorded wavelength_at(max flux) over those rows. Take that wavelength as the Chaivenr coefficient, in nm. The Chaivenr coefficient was 408.811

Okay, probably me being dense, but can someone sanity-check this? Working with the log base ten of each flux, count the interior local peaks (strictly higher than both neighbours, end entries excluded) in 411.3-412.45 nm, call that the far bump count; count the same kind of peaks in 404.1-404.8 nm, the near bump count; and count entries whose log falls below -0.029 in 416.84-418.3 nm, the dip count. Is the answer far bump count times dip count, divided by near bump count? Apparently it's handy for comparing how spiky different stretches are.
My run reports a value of 22.5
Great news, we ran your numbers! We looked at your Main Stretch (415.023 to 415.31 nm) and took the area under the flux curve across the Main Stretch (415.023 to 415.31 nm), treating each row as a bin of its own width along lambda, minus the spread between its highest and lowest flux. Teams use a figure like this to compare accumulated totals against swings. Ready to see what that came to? 0.155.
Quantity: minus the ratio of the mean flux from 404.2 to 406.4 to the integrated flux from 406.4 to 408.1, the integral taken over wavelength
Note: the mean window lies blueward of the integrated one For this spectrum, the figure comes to -0.57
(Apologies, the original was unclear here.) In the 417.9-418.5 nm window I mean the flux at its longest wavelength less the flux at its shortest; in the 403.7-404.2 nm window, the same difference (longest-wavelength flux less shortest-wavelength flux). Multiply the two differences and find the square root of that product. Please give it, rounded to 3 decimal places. 0.010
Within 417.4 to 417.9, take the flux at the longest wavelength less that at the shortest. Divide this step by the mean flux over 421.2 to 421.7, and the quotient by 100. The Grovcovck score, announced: 0.0013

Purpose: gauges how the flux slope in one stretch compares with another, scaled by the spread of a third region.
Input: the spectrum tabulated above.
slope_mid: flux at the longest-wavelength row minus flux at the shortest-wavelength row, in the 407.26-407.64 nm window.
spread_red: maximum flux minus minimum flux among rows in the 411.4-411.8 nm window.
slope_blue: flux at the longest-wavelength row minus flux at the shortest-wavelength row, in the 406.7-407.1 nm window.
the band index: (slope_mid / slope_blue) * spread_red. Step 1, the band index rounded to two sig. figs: 0.30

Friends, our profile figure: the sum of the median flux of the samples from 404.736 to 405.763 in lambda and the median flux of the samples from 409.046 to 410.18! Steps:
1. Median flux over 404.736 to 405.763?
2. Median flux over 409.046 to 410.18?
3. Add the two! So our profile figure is 1.89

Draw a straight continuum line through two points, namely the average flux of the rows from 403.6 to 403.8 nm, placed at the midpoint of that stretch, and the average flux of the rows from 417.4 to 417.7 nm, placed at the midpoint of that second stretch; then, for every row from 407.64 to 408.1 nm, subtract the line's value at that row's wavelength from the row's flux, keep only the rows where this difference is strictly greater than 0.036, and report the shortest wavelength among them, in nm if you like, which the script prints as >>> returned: 407.683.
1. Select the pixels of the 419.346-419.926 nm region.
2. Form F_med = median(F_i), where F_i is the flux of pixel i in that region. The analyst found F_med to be 0.83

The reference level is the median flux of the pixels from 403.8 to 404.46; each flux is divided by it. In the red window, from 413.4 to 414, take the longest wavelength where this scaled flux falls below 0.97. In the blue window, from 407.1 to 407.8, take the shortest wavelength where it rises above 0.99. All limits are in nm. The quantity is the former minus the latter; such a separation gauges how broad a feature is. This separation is 6.81 nm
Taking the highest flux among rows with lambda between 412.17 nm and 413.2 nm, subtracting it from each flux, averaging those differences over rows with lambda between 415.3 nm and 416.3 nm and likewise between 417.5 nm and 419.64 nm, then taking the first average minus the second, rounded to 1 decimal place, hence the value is 0.0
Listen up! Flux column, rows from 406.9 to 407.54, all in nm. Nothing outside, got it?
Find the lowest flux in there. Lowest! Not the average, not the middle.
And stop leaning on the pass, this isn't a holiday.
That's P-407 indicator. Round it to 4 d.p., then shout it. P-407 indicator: 0.8802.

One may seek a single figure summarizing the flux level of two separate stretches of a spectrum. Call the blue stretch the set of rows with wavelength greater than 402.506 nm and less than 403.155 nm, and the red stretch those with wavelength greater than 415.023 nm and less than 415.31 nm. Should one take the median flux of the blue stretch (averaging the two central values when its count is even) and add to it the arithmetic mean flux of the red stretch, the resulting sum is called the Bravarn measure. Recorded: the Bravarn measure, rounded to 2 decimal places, 1.73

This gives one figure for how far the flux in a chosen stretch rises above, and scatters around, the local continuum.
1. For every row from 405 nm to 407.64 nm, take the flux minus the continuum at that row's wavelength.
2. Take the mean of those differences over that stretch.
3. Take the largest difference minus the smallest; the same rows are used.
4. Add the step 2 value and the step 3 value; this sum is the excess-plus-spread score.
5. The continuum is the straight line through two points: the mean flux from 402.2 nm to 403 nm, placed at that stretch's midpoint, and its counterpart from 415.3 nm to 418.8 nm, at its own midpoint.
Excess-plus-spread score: 0.17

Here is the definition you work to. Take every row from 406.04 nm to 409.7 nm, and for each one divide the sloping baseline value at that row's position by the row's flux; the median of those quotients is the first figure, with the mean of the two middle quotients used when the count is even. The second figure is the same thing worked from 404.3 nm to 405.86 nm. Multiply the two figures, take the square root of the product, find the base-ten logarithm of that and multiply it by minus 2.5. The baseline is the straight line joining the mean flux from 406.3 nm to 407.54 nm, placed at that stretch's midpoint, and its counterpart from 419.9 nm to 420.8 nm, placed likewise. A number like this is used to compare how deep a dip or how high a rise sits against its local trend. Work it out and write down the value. -0.01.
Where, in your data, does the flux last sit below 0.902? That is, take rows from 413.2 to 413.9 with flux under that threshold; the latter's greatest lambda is 413.830 nm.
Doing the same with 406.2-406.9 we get 406.839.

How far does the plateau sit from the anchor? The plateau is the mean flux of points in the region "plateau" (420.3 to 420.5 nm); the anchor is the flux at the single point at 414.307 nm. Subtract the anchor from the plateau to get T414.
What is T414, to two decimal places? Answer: -0.17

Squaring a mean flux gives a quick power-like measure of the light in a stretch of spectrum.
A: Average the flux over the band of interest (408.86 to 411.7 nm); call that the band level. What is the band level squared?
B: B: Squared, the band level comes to 1.08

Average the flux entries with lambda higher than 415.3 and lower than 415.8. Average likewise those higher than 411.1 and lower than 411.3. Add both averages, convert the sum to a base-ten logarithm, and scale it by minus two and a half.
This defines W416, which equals -0.70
